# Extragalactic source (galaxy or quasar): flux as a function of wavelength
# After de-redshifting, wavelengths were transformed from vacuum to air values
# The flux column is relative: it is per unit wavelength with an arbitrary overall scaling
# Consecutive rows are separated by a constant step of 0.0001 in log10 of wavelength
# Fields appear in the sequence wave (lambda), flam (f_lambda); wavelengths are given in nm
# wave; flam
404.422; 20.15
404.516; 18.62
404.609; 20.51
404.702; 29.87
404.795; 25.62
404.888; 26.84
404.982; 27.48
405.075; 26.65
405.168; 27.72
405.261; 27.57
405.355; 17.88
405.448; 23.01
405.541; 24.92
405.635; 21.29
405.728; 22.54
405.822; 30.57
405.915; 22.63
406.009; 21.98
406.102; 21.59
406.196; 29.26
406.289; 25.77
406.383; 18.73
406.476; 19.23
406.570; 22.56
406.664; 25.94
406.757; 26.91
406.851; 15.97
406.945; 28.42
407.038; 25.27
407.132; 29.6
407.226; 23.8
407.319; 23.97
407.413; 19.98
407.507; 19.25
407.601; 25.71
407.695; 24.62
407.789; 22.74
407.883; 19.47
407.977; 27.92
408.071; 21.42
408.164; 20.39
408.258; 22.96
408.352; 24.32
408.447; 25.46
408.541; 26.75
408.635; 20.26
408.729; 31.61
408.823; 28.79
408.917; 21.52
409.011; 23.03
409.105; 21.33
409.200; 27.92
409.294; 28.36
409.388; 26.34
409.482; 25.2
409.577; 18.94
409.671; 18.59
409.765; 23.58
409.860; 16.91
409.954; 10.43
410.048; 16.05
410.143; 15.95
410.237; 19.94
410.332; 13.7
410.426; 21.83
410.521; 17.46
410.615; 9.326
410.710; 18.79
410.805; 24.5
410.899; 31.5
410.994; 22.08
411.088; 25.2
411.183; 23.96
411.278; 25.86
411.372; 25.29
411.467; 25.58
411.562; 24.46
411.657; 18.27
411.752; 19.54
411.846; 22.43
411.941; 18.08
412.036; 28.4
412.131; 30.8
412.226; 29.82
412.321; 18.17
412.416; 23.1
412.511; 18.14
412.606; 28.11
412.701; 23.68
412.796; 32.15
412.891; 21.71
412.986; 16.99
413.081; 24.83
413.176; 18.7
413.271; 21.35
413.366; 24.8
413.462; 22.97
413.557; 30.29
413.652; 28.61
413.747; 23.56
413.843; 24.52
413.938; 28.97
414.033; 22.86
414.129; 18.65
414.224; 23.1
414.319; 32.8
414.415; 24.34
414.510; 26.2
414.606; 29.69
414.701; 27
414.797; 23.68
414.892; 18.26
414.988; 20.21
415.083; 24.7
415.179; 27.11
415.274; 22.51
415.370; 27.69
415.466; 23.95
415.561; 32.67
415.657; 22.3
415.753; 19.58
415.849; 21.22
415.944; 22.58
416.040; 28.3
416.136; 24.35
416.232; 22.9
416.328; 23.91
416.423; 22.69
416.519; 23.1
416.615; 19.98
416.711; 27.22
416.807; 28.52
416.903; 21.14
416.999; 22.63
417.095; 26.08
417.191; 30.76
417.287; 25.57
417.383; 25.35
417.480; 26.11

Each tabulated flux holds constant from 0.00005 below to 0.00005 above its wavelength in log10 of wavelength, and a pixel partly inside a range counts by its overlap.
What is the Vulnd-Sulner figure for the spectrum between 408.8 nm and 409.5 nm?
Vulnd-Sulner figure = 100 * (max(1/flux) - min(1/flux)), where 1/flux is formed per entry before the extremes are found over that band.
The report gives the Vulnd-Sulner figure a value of 1.2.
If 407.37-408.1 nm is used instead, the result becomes 1.6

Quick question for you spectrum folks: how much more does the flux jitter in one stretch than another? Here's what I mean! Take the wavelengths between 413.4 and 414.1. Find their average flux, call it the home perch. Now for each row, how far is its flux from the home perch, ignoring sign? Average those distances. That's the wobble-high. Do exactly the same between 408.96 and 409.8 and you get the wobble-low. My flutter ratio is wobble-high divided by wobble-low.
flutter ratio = 0.98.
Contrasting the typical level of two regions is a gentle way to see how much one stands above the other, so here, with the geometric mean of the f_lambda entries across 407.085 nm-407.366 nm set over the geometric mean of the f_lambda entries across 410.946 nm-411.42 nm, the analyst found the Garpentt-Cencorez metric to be 1.0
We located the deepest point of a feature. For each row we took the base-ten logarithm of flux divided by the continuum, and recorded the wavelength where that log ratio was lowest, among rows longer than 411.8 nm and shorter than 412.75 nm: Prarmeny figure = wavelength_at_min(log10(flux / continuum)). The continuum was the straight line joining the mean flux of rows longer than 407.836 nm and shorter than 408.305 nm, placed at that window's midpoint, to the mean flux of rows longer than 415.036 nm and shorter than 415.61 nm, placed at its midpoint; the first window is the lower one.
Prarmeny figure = 412.511 nm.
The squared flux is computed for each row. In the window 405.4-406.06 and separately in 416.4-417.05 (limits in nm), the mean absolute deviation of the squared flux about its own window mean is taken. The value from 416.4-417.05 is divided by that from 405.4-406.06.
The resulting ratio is 1.05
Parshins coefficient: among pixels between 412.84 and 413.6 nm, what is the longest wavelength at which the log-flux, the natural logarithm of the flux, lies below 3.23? 413.462 nm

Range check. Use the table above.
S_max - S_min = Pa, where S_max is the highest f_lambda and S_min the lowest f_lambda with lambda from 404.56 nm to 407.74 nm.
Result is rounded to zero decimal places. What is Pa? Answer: 15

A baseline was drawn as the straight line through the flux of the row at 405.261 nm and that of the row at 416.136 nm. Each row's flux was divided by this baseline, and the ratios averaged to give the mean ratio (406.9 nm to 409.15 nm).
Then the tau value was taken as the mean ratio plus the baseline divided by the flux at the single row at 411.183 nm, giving 1.98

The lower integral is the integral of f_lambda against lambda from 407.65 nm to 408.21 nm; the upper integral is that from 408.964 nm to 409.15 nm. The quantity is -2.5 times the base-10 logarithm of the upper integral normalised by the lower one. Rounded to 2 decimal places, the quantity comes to 1.22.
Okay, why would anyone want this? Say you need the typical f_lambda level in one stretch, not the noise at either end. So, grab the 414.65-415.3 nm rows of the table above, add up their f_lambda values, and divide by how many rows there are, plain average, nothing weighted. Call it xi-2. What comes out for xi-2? 23.4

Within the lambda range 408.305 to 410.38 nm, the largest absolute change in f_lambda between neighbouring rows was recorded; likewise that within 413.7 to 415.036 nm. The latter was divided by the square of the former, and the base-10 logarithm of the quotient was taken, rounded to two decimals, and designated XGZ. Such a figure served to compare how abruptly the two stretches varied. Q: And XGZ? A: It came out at -1.12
